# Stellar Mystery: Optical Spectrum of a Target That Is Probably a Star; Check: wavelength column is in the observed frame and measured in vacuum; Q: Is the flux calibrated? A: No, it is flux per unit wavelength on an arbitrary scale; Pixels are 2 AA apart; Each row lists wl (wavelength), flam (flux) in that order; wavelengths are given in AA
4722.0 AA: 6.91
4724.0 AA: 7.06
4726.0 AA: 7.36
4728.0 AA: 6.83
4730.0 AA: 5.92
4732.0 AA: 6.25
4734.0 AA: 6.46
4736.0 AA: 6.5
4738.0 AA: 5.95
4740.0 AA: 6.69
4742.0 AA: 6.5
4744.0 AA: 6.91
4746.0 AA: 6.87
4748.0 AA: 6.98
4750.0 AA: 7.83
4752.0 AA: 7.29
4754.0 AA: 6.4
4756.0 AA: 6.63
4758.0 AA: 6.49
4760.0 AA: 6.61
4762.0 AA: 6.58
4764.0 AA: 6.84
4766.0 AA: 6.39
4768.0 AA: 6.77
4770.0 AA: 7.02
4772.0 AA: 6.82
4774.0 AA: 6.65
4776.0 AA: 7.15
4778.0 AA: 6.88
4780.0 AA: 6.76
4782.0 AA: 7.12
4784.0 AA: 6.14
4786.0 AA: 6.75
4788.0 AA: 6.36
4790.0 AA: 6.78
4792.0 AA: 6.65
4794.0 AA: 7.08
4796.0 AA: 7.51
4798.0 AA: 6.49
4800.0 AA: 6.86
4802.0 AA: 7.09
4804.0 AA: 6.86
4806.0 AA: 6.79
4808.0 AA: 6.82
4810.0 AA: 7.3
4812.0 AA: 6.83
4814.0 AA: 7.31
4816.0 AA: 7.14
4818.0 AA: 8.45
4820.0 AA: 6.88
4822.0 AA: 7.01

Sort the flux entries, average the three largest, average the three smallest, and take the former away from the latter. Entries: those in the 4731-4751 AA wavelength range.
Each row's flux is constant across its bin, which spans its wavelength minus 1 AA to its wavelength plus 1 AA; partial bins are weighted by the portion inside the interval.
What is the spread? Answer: -1.02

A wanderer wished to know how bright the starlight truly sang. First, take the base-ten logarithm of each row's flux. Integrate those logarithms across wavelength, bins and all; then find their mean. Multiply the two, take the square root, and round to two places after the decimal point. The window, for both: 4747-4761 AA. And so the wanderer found 3.13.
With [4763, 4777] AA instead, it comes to 3.12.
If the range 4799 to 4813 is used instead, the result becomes 3.15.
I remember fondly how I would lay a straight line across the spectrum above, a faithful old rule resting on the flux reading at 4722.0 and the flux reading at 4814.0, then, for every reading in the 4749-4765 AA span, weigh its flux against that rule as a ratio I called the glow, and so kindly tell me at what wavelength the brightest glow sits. 4750.0 AA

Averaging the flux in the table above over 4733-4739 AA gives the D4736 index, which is 6.30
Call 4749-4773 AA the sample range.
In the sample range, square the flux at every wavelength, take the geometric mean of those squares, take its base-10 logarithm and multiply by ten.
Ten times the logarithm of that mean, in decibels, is 16.6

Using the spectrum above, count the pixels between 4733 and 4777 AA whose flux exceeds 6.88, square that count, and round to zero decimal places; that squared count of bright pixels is 36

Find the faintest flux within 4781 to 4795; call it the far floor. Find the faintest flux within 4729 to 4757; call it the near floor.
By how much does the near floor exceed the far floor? -0.22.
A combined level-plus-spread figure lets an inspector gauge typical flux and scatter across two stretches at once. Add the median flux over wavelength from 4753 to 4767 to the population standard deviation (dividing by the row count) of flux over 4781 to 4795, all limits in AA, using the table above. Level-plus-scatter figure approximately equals 6.91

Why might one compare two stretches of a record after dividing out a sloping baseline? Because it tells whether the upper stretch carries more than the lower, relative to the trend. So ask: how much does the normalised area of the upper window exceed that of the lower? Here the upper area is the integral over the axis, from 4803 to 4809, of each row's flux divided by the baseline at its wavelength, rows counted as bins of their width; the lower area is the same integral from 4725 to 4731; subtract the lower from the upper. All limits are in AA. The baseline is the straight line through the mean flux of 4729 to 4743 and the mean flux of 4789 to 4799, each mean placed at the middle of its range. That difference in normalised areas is -0.6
